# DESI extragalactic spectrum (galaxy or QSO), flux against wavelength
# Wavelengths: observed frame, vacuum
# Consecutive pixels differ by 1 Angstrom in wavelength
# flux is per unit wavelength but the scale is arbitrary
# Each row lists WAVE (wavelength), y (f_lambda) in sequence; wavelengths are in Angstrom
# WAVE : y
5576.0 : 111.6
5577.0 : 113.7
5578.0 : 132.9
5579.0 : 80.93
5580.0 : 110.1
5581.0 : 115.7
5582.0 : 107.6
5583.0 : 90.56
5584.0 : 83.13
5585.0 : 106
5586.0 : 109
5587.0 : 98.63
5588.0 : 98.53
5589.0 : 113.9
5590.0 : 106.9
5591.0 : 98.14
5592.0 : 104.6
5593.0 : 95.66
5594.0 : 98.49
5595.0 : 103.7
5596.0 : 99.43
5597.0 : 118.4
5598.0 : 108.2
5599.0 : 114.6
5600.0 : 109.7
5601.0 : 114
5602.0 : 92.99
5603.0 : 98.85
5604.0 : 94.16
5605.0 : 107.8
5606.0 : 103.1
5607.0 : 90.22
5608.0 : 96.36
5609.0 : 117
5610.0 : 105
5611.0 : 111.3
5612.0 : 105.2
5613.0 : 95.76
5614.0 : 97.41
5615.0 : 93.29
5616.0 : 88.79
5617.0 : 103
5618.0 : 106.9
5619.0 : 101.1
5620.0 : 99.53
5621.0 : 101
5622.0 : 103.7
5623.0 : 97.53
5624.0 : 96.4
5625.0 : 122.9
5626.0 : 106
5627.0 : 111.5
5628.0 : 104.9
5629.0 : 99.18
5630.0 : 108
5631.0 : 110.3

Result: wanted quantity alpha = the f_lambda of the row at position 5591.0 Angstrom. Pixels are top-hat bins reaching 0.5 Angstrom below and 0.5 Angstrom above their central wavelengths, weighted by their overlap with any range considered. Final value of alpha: 98.14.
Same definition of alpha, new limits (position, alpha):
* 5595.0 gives 103.7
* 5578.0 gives 132.9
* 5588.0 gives 98.53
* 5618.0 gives 106.9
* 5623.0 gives 97.53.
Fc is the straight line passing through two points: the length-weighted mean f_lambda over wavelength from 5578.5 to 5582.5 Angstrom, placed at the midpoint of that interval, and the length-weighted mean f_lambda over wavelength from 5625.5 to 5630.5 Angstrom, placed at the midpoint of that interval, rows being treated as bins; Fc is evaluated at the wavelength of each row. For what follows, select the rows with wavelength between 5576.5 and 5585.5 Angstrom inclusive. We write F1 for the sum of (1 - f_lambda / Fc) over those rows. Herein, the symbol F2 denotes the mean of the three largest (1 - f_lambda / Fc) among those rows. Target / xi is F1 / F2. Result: 0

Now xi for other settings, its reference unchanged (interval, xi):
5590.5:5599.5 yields 0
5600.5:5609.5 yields 2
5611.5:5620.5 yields 5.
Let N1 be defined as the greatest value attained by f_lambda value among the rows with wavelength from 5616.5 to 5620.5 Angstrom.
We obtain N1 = 106.9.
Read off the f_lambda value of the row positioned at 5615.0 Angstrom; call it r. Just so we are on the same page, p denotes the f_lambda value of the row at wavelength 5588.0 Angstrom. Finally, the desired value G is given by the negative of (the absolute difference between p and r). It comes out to -5.2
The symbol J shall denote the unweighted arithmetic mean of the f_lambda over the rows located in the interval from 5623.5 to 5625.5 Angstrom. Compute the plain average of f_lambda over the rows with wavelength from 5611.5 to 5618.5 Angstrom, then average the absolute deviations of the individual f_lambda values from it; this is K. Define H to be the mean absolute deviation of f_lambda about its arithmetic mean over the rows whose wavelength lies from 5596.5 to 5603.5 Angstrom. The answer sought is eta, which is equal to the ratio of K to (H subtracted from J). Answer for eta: 0.054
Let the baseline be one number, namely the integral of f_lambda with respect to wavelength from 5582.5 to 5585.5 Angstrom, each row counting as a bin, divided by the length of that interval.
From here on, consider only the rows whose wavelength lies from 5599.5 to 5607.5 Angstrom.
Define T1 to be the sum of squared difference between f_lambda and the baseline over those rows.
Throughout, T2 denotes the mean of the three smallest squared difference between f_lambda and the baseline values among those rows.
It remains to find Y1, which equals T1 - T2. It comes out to 1051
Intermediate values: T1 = 1054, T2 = 3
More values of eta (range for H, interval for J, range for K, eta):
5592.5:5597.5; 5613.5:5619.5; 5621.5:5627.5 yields 0.079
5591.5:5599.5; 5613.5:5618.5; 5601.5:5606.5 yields 0.053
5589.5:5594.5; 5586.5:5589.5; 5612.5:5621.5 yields 0.042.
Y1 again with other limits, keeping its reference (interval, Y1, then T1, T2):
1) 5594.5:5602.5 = 2116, 2165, 49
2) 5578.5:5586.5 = 1581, 1668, 87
